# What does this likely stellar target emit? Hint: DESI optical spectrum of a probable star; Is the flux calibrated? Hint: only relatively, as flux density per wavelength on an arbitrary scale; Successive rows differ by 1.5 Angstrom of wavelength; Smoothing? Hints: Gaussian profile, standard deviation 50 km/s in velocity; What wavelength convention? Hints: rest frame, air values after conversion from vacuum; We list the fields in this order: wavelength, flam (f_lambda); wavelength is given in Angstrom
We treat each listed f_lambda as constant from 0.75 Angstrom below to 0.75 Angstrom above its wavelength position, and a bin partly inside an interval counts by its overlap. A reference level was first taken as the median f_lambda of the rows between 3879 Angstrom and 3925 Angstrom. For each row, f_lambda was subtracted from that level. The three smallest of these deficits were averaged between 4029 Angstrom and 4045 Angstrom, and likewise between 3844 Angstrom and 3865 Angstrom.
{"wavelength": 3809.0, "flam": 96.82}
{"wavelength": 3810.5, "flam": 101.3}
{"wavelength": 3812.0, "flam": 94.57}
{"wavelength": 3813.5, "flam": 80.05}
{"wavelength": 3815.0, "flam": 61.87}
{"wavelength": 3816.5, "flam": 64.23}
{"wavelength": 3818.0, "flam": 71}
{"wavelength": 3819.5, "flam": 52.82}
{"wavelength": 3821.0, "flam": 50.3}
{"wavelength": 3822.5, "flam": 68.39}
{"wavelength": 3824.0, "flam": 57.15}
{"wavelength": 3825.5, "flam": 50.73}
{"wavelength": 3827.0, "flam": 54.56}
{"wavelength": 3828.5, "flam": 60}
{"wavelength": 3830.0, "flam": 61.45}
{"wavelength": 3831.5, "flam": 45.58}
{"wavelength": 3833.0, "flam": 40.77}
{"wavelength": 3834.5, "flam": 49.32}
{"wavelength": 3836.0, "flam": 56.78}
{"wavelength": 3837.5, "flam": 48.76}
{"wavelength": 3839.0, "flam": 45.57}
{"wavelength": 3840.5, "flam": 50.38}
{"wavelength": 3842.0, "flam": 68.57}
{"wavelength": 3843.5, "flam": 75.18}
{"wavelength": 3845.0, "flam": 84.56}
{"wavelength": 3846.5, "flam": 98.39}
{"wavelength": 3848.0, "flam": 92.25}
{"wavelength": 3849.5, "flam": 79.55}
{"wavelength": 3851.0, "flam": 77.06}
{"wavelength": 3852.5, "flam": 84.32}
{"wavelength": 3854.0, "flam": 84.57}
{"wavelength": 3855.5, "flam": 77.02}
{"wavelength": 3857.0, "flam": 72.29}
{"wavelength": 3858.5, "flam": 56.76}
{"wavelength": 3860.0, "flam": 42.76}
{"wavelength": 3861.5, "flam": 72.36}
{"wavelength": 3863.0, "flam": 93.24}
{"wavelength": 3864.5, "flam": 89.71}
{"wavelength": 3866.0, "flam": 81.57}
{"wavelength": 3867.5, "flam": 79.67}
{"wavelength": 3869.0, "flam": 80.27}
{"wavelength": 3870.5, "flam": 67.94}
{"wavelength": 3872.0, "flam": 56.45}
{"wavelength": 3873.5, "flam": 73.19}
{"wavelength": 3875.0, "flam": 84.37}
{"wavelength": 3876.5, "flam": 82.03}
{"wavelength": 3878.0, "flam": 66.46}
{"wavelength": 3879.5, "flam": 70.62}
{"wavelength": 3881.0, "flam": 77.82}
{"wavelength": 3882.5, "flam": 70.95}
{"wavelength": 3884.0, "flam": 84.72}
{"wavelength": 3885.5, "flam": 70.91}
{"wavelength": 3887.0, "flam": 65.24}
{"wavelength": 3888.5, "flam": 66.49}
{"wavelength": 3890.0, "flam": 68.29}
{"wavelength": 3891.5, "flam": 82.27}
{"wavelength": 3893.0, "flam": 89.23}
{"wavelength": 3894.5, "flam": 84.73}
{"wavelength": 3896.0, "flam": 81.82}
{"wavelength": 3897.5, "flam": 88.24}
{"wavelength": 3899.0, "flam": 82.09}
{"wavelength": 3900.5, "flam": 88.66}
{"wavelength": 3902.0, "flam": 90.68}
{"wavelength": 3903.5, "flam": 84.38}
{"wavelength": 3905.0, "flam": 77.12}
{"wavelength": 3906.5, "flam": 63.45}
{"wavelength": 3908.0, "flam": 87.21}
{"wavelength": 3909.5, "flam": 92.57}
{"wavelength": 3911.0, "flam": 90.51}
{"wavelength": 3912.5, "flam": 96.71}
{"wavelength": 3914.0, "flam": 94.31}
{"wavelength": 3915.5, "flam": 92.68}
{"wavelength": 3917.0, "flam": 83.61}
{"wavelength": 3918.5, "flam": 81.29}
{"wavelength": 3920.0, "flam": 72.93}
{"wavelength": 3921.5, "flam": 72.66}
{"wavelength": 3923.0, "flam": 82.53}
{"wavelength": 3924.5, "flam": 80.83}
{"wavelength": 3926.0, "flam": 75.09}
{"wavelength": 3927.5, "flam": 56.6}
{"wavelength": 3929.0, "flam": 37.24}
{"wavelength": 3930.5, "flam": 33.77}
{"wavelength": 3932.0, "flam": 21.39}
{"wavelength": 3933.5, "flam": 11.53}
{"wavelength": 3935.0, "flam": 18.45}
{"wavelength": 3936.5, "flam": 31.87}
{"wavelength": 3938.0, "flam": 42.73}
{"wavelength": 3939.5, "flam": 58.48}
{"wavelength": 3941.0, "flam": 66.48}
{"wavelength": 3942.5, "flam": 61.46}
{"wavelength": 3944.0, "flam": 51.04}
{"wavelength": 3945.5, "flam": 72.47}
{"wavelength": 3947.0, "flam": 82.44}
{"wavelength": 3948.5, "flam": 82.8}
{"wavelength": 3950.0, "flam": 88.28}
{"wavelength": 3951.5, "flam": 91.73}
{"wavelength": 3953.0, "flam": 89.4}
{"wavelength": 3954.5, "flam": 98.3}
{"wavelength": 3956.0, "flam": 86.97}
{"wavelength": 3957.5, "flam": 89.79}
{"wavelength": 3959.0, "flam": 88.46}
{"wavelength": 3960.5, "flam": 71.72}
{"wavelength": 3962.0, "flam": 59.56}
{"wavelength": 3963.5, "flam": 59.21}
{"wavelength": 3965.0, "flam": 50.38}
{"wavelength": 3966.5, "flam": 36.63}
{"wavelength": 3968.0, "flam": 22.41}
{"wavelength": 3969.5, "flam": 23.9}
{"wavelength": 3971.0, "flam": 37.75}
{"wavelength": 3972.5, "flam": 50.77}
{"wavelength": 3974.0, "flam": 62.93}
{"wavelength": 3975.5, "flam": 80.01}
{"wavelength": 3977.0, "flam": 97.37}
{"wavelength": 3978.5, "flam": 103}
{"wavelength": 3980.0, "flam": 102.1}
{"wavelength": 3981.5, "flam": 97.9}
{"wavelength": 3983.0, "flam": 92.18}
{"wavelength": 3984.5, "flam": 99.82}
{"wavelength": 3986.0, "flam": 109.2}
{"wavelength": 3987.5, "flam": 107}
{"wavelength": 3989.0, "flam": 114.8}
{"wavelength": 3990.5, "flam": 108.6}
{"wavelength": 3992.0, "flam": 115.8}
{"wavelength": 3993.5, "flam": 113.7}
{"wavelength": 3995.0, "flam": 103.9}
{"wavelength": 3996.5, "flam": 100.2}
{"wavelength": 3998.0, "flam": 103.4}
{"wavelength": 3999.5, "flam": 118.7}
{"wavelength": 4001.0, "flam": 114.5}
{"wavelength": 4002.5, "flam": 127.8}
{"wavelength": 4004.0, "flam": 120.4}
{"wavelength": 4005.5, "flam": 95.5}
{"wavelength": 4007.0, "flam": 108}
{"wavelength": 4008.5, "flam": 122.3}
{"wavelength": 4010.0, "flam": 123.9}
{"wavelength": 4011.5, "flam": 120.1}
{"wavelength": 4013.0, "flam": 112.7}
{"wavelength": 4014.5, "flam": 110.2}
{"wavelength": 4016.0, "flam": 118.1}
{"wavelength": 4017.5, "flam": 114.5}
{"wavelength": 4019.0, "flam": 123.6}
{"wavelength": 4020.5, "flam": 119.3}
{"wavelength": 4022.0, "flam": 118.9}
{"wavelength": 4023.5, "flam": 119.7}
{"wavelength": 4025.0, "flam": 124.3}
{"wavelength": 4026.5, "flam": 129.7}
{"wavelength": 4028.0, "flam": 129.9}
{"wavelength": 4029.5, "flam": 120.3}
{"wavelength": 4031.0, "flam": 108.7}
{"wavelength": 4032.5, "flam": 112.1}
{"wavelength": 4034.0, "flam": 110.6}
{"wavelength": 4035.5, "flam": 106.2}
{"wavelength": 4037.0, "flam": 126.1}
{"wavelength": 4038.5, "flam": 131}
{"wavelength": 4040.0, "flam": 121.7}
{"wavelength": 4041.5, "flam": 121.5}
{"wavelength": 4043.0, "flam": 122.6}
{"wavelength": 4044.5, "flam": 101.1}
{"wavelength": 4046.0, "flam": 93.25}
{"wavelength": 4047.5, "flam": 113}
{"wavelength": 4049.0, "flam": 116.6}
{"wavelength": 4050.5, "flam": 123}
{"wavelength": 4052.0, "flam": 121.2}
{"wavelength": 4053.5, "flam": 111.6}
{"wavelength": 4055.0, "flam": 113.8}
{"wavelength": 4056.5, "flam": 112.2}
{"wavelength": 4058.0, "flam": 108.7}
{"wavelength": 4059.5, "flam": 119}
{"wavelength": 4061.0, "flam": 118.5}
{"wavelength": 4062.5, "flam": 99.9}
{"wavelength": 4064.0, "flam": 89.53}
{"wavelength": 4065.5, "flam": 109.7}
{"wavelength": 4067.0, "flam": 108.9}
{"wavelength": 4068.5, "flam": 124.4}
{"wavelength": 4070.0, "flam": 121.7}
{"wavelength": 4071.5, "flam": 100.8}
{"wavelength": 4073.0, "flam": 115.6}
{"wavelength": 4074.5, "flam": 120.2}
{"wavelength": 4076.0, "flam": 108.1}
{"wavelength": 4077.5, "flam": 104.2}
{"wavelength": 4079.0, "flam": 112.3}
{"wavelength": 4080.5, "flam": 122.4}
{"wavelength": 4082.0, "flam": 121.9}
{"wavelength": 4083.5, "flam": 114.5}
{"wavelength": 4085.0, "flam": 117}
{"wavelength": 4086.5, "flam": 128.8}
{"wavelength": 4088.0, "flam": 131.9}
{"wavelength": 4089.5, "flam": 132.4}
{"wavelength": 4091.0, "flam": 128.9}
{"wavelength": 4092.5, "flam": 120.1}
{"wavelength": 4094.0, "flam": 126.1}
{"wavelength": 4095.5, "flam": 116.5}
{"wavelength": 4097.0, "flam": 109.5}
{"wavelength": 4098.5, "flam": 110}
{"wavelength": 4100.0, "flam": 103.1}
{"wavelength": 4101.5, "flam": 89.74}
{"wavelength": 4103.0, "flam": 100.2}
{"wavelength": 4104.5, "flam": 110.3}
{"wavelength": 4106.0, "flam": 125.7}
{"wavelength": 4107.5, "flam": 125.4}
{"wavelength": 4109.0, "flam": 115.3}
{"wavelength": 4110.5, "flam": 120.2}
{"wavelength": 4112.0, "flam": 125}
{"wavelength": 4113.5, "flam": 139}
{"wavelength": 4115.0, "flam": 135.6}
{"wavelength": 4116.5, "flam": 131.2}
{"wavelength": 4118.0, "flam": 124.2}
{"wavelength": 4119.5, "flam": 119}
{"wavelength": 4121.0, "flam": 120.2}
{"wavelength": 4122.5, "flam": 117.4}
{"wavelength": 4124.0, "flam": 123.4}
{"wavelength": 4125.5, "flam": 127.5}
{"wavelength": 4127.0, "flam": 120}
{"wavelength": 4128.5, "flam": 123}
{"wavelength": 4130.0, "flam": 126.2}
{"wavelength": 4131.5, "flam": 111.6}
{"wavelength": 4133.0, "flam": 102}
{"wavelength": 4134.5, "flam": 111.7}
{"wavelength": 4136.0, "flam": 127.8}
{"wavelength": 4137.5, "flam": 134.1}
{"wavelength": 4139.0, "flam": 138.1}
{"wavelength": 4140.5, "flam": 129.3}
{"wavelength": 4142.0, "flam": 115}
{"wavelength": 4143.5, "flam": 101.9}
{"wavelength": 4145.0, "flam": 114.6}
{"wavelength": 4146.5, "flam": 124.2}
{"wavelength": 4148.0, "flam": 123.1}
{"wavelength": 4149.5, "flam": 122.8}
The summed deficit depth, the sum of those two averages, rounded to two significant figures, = -57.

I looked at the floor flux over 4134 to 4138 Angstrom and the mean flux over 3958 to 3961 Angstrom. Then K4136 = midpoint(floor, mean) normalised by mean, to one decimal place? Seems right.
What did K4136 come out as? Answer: 1.2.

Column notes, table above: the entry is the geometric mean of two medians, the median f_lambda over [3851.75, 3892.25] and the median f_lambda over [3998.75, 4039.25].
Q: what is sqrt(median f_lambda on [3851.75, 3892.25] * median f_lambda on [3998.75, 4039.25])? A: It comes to 93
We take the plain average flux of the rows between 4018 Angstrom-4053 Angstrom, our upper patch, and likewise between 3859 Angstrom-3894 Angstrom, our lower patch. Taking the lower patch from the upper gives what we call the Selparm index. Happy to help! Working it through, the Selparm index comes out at 43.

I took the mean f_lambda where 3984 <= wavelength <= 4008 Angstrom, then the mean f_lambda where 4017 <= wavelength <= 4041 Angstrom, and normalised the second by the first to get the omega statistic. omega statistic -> 1.09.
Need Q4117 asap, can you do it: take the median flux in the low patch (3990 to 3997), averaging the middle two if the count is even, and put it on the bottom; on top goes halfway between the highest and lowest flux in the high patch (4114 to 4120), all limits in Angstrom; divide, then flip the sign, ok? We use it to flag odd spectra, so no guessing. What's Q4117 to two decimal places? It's -1.17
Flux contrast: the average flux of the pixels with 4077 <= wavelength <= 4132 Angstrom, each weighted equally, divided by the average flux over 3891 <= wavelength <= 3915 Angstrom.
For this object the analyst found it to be 1.39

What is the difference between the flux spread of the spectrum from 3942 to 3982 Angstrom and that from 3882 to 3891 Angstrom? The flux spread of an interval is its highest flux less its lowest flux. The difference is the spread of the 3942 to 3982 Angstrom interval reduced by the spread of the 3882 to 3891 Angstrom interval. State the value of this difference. 61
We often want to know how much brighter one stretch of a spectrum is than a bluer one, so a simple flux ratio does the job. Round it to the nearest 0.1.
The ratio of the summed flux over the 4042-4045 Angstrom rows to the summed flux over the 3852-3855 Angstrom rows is 1.3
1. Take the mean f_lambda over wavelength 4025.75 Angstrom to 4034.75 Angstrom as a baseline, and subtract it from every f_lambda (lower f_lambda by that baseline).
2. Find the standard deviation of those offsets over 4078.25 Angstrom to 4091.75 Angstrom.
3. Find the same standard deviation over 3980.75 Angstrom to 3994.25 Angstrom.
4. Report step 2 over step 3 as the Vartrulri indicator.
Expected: 0.92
